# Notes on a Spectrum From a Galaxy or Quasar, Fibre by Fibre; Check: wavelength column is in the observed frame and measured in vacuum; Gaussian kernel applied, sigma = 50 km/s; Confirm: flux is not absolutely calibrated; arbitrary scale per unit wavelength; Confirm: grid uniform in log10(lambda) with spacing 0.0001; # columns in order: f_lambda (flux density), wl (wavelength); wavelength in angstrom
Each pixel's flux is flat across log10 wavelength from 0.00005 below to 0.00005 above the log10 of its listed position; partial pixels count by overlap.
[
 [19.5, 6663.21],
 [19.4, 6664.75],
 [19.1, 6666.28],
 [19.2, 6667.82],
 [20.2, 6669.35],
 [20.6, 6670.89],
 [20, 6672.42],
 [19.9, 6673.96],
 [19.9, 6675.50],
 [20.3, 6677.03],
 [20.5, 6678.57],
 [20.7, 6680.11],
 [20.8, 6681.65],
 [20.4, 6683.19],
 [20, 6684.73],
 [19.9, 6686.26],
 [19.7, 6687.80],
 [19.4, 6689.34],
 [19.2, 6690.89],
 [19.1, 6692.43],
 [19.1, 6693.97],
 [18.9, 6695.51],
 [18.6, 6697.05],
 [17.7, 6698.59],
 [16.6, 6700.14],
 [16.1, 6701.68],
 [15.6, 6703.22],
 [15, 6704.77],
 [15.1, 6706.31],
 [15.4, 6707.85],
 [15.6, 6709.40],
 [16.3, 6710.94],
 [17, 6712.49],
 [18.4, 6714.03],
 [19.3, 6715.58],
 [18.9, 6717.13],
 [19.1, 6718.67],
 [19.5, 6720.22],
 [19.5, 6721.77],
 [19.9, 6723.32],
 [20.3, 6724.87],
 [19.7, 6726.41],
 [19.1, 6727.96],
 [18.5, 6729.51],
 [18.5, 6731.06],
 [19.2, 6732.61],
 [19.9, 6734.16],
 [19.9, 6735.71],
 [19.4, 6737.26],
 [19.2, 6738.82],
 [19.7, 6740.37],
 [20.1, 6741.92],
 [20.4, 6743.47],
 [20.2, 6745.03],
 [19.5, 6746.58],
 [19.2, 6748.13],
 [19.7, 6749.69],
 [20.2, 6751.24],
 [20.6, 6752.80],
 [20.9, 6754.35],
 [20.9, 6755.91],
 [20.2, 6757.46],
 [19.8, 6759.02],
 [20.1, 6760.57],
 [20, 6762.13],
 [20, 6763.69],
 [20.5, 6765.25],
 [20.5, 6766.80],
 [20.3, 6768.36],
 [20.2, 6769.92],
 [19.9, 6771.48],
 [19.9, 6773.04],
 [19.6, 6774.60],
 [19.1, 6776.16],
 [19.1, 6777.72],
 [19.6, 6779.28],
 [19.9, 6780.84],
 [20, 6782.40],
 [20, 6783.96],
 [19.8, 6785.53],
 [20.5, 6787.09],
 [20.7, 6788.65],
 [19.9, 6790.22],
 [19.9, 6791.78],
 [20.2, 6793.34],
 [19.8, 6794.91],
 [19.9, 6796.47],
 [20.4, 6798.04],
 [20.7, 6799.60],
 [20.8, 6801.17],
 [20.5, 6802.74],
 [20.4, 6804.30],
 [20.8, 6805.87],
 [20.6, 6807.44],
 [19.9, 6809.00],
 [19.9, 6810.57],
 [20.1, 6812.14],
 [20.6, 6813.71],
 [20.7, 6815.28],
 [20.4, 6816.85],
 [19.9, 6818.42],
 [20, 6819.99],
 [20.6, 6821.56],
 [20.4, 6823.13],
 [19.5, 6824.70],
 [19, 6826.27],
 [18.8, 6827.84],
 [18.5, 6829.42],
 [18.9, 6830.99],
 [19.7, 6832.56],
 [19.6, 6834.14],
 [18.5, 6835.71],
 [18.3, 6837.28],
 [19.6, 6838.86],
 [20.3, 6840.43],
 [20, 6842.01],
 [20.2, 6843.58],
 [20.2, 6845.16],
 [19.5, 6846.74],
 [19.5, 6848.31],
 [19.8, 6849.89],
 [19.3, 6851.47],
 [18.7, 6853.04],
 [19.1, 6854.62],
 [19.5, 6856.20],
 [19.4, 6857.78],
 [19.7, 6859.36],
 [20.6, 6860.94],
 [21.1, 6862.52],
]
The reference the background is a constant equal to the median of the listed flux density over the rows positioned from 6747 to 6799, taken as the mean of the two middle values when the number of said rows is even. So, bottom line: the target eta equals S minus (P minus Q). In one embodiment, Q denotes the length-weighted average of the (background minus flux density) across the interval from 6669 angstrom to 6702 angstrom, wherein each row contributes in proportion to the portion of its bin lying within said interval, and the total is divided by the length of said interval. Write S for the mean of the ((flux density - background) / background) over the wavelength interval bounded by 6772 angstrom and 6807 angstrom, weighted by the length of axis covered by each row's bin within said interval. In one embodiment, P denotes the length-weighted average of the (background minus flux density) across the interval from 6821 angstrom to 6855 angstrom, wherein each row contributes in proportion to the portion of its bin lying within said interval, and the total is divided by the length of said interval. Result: 0.0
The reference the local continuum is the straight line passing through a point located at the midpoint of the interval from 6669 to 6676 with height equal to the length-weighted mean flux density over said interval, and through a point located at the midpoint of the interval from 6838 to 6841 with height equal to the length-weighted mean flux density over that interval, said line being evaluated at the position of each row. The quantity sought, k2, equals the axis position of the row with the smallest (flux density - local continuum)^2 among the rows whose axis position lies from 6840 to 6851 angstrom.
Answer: 6849.89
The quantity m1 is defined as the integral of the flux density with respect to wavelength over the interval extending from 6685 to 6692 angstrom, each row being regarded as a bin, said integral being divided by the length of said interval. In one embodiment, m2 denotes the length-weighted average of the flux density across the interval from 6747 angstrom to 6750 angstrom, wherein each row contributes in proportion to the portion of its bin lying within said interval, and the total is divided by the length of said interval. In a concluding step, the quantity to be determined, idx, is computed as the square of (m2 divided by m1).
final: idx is 0.98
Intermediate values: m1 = 19.6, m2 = 19.40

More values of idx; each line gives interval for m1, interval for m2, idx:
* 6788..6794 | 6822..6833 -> 0.92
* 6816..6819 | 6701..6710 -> 0.59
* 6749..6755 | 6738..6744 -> 0.95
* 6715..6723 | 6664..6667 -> 1.00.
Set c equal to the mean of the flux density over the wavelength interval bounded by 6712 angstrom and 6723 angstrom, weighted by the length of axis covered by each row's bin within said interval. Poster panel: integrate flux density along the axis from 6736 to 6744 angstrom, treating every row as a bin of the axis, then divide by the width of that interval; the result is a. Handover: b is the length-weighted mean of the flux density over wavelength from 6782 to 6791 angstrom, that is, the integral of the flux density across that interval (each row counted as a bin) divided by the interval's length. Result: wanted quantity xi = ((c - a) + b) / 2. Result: 9.7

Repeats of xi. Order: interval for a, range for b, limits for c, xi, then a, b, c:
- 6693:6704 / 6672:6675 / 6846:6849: 10.9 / 17.5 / 19.9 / 19.5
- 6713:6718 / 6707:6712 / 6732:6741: 8.3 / 18.8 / 15.8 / 19.5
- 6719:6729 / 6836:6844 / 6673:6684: 10.2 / 19.6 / 19.6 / 20.3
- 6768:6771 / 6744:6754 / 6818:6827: 9.8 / 20.2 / 20.0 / 19.9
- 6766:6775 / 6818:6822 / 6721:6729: 9.9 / 20.1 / 20.2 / 19.7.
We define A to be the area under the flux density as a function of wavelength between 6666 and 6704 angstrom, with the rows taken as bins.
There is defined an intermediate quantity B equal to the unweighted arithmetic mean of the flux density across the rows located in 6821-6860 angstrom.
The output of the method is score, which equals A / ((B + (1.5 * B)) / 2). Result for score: 30.1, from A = 732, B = 19.5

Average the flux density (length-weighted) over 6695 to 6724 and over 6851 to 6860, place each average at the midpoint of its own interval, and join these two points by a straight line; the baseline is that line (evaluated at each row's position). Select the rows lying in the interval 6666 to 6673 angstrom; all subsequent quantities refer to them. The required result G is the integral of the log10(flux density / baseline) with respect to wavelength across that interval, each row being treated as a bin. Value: 0.5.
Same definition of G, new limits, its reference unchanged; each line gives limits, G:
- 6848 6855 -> 0.0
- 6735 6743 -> 0.3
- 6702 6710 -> -0.4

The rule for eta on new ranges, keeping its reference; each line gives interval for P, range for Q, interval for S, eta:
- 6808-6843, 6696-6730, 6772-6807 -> 1.9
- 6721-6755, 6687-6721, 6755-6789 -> 2.0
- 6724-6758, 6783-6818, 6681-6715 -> -0.6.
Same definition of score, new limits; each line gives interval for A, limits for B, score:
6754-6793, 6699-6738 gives 34.6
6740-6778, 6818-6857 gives 31.2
